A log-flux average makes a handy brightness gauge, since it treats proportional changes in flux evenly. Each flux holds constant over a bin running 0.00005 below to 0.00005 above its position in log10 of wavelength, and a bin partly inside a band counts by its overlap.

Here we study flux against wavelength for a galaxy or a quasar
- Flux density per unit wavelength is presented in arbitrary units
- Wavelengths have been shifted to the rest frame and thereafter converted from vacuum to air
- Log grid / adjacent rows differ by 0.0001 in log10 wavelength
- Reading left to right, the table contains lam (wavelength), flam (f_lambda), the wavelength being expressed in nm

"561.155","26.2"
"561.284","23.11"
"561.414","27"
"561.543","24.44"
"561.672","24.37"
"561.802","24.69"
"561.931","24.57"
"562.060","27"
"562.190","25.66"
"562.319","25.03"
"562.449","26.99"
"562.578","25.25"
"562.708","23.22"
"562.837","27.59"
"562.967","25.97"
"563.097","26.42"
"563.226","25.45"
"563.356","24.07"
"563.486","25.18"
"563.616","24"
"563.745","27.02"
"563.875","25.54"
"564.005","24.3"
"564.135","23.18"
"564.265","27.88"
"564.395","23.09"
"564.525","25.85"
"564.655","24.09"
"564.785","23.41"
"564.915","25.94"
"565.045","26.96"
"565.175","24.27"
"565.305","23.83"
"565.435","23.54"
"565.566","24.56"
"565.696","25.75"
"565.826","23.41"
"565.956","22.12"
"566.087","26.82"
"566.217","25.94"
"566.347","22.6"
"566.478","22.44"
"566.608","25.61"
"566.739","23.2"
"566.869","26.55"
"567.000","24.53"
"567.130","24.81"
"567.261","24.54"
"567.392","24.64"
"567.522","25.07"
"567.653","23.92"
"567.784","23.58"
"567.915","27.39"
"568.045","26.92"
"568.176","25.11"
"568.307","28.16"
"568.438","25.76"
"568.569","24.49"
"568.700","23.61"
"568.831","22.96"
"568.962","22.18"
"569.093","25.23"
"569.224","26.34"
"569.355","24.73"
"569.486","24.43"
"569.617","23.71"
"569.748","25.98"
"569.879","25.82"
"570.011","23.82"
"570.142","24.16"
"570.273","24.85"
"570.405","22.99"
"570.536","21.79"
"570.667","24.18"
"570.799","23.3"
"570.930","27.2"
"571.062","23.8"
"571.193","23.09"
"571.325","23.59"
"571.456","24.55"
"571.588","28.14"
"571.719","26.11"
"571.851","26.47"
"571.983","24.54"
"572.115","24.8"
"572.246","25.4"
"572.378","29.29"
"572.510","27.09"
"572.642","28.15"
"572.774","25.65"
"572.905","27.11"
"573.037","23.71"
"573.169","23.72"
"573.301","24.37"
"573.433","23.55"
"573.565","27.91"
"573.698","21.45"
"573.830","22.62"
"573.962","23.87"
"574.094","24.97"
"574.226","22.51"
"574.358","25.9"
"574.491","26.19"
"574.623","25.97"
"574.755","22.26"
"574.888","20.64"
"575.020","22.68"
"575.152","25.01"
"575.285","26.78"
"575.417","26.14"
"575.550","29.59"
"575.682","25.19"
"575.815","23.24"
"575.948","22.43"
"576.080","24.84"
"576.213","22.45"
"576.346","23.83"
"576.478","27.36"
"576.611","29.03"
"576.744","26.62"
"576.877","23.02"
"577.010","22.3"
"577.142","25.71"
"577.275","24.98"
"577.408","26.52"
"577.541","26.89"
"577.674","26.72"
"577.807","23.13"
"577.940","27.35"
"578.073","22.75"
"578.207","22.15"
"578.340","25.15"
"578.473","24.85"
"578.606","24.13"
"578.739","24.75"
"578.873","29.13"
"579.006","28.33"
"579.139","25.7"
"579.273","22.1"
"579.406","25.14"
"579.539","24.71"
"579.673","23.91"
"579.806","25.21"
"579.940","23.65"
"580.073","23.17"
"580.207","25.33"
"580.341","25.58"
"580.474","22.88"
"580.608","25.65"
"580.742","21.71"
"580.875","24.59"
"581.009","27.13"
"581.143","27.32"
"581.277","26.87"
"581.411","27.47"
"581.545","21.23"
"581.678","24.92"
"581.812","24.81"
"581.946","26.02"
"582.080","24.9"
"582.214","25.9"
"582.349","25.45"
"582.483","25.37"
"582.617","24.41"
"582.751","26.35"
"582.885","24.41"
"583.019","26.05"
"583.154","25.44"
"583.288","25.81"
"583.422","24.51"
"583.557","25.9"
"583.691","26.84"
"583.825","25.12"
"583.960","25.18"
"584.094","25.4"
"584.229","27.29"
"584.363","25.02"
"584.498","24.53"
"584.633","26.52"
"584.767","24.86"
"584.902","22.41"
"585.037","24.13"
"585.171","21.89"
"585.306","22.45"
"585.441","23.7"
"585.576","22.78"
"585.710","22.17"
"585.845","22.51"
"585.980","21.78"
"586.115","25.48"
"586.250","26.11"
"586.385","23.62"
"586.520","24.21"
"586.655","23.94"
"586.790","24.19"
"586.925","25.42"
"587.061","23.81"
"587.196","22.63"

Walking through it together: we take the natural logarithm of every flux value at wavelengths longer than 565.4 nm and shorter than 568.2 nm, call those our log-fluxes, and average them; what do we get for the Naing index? 3.20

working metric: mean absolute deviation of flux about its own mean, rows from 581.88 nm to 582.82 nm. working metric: 0.5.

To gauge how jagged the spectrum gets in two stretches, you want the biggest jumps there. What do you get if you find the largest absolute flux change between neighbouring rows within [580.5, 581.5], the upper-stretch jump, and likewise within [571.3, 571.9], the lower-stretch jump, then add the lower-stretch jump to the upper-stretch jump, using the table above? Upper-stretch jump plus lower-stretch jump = 7.5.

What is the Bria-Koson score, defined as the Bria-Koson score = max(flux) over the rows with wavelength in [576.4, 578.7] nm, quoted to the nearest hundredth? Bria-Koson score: 29.03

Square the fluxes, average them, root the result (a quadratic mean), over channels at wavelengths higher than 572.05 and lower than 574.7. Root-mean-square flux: 25.3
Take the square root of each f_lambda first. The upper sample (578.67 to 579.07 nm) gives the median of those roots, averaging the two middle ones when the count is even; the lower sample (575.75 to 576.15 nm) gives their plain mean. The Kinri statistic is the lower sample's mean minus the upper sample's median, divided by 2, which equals -0.24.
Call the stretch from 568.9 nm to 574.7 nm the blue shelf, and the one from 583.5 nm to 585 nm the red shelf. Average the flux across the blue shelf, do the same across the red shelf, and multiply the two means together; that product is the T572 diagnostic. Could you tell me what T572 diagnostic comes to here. 631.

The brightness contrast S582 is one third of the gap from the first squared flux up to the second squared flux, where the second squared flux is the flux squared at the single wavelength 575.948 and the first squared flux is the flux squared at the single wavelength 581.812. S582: -37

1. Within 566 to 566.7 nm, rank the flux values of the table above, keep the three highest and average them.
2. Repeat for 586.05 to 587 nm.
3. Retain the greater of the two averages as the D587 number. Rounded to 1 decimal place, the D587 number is 26.1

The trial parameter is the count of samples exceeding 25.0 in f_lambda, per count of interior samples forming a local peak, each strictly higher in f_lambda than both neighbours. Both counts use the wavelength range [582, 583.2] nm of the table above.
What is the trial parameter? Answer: 2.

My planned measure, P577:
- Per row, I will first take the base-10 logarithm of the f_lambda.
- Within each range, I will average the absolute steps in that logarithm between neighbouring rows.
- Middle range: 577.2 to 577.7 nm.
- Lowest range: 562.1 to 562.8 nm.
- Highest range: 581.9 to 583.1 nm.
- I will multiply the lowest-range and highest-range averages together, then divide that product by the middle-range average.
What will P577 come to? 0.046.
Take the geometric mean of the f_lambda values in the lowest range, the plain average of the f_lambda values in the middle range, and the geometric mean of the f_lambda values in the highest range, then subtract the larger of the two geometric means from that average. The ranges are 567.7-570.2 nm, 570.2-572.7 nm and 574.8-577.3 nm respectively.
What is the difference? 0.3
